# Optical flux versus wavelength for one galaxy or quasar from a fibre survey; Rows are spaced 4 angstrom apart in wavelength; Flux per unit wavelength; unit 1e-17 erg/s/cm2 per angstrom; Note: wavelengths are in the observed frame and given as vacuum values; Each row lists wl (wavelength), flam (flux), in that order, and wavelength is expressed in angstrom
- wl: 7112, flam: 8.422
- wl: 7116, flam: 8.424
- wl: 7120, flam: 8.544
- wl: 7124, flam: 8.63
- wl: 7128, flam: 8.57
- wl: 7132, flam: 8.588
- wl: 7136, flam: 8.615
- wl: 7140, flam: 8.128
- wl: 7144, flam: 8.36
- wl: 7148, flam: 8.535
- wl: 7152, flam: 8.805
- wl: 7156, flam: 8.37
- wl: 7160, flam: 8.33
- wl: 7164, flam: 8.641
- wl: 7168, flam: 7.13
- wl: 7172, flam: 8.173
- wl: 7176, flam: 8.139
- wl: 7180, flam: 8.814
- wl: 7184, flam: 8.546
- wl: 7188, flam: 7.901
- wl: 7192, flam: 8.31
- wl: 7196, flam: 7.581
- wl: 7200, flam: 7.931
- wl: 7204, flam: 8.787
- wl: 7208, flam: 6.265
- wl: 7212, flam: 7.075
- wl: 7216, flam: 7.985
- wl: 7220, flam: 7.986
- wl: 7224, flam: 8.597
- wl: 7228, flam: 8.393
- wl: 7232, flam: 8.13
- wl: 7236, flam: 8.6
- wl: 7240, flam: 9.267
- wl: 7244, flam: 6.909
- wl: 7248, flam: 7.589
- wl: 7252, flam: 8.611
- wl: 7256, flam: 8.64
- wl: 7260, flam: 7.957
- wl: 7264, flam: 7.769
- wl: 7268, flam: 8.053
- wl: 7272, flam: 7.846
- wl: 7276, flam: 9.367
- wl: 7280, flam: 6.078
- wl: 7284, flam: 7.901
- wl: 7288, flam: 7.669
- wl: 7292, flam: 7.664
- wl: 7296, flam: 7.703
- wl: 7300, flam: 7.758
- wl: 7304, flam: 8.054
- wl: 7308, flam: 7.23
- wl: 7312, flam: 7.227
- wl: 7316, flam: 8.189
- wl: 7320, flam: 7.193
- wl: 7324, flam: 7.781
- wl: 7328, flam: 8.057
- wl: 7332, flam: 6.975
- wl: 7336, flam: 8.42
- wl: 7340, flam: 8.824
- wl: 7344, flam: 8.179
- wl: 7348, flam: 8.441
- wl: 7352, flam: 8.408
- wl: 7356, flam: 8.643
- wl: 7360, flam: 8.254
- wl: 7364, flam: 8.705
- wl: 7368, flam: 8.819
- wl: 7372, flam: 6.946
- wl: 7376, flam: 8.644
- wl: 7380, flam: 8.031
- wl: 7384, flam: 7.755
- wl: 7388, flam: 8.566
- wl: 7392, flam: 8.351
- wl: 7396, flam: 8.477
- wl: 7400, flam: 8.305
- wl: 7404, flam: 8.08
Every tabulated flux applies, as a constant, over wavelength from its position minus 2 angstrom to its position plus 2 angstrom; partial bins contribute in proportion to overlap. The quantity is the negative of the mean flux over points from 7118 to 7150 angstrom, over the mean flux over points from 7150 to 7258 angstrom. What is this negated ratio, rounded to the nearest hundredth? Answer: -1.05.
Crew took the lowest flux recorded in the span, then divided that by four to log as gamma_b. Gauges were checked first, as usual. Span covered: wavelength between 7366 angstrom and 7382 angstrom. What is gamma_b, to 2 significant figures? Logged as 1.7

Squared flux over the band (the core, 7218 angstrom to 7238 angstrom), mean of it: 69.6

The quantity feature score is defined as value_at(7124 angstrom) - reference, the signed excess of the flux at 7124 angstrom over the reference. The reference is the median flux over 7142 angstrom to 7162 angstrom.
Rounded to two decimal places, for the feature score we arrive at 0.26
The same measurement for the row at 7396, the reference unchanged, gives 0.11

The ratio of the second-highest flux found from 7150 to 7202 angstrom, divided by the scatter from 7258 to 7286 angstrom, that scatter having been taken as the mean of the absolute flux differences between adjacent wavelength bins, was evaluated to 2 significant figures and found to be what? 7.2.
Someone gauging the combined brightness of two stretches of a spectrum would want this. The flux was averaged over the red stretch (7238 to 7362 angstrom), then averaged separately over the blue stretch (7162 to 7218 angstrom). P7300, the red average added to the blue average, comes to 15.9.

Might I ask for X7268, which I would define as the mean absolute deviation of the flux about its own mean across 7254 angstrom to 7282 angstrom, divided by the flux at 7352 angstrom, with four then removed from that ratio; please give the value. -3.926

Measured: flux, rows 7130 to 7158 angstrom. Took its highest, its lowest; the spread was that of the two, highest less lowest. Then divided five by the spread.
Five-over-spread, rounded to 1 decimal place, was 7.4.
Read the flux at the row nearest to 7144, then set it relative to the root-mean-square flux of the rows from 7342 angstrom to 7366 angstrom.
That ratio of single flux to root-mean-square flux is 0.99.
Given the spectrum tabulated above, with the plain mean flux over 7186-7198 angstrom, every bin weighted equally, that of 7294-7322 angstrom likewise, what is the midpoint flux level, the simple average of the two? 7.78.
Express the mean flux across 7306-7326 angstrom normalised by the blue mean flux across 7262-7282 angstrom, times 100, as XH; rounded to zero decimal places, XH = 96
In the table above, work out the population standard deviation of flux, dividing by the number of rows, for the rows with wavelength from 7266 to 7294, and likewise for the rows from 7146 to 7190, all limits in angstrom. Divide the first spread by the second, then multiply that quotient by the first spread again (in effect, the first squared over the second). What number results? 1.7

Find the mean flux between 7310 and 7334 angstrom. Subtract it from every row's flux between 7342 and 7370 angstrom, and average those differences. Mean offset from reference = 0.9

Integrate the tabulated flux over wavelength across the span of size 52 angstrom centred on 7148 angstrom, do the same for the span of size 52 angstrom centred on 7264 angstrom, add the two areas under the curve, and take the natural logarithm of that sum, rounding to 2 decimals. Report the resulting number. 6.75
